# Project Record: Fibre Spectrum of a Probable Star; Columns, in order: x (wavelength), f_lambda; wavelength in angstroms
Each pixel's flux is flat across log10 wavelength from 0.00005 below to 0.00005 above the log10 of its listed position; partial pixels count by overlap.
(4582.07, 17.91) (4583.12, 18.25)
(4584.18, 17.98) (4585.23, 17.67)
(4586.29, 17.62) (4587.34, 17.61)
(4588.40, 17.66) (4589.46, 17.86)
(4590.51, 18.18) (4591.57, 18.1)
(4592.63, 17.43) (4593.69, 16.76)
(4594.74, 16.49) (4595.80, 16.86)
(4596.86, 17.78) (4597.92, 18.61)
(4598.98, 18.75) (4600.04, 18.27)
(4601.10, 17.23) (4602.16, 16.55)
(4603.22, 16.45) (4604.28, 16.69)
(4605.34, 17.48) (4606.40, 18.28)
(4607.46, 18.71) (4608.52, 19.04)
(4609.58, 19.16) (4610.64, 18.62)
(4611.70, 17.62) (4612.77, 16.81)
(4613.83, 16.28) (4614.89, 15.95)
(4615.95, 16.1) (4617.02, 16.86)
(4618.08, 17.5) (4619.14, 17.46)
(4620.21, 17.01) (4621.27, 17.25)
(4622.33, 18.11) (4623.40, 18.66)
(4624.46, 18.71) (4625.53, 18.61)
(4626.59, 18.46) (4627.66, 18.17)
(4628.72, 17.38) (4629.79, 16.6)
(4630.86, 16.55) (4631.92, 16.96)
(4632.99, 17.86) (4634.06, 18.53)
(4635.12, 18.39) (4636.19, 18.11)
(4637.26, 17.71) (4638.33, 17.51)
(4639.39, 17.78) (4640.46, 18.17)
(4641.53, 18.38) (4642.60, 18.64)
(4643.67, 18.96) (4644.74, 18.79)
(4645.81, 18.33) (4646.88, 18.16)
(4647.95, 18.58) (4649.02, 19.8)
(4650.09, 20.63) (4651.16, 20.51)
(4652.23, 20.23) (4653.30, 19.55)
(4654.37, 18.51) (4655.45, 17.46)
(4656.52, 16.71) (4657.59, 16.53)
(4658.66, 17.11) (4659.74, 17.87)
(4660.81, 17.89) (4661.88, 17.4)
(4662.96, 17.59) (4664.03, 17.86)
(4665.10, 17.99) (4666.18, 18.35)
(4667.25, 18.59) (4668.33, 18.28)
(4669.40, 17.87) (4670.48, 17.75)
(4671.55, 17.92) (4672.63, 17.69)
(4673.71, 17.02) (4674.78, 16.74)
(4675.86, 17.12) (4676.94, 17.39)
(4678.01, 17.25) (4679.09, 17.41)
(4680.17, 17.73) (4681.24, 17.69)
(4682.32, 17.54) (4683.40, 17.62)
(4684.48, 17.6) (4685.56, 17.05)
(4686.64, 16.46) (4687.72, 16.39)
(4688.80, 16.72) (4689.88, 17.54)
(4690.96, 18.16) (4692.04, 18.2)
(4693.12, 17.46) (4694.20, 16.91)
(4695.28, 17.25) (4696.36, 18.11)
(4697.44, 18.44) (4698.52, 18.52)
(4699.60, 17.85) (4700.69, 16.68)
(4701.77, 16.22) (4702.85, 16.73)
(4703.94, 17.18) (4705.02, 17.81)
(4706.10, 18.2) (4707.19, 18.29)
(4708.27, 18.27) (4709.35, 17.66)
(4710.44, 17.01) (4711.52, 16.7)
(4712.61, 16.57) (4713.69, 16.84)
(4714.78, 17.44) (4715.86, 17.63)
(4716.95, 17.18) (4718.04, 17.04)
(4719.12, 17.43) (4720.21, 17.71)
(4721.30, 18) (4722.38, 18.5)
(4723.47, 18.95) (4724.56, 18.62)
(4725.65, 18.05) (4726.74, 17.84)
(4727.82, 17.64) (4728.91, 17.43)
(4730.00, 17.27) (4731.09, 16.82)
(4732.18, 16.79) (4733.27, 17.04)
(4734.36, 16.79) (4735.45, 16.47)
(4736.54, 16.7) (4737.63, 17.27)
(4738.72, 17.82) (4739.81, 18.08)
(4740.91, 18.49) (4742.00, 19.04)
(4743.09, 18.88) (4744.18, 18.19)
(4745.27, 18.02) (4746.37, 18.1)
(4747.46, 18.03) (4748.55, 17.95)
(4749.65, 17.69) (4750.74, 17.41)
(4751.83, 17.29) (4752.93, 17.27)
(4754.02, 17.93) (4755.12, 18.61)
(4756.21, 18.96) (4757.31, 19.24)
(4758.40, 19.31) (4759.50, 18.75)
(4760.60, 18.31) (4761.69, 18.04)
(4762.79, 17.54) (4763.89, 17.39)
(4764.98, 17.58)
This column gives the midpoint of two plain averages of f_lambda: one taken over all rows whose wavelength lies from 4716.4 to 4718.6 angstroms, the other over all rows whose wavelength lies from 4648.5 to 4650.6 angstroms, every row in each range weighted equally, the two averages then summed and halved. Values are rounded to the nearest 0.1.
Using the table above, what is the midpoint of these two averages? 18.7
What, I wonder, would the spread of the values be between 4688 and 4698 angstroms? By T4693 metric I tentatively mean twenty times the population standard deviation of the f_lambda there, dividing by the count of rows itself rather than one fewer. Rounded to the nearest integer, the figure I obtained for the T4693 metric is 12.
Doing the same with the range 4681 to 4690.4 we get 10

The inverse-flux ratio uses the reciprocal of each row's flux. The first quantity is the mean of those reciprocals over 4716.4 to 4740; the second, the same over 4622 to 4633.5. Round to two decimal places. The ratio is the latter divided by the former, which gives 0.98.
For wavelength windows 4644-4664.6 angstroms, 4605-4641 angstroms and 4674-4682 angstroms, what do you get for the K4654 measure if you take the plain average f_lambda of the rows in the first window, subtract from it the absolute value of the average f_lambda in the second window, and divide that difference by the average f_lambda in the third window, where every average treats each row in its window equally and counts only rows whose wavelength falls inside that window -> 0.039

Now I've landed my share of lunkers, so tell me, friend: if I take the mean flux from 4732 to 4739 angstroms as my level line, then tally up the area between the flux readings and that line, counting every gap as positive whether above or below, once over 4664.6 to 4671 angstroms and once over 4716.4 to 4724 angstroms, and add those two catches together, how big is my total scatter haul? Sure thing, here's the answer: 14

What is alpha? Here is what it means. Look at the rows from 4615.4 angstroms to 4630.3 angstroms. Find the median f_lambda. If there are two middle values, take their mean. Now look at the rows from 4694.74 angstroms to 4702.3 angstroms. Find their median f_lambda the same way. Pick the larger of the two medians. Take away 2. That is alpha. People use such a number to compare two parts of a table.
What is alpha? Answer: 15.85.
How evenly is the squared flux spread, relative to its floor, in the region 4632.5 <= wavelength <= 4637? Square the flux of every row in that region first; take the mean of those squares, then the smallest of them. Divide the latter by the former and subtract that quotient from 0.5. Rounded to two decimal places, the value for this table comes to -0.46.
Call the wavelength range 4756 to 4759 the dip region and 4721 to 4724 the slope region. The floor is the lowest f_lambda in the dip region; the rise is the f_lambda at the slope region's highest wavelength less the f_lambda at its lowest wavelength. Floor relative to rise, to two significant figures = 20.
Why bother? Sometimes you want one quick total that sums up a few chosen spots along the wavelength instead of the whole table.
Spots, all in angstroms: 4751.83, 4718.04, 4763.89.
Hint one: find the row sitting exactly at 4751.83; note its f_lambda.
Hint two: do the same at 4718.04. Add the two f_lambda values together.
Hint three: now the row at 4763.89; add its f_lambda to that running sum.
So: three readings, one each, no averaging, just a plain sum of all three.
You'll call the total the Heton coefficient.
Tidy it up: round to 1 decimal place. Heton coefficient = 51.7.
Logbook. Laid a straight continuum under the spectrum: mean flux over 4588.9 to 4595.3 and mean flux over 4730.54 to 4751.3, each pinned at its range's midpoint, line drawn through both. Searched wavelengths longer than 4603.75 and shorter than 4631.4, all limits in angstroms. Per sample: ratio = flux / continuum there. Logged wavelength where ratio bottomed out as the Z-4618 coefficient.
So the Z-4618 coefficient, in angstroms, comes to 4614.89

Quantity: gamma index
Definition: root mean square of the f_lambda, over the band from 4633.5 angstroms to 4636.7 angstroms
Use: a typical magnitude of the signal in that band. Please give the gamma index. 18.3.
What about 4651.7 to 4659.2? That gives 18.1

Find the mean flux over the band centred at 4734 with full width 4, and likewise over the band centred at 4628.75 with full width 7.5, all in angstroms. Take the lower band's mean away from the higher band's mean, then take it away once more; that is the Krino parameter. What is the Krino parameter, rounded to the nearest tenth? -18.3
